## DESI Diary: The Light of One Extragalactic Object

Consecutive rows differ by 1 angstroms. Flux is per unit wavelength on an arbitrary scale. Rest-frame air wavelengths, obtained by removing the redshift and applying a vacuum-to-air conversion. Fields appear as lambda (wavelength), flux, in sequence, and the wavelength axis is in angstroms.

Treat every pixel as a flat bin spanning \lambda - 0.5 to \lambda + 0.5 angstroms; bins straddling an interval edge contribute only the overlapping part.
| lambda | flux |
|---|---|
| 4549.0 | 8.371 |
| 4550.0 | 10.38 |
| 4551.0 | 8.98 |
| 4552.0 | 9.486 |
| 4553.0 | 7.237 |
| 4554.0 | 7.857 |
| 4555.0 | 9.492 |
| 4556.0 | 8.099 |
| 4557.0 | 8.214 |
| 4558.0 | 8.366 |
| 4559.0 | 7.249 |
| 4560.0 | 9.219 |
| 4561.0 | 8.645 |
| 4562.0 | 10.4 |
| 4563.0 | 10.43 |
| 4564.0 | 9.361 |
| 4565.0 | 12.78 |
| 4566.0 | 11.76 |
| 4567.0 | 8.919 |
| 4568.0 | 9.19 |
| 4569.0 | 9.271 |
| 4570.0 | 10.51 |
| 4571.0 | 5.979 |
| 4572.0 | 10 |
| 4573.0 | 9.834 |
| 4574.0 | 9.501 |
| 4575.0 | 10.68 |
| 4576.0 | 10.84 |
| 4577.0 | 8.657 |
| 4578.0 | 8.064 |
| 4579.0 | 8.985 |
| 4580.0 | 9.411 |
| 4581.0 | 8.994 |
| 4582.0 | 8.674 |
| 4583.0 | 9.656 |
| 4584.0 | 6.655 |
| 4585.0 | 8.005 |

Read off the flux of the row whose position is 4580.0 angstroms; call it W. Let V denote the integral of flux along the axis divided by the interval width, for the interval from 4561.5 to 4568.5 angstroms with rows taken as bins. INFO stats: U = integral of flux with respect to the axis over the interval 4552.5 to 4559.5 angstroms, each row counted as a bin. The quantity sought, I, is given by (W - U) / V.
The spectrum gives -4.5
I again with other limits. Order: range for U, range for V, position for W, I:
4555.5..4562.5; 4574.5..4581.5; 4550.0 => -5.3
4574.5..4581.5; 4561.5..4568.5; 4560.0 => -5.4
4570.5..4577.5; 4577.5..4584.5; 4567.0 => -6.6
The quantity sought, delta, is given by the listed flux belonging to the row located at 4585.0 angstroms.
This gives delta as 8.005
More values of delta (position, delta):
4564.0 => 9.361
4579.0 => 8.985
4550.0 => 10.38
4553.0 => 7.237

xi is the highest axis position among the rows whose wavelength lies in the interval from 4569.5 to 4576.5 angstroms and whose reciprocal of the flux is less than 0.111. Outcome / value 4576.0 angstroms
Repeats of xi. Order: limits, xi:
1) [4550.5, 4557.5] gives 4555.0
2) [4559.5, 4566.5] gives 4566.0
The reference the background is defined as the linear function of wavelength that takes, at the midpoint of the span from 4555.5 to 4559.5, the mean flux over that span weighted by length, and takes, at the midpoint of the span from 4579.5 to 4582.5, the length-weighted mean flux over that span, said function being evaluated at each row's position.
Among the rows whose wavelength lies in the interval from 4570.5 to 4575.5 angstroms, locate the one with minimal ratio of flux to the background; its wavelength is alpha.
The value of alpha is 4571.0 angstroms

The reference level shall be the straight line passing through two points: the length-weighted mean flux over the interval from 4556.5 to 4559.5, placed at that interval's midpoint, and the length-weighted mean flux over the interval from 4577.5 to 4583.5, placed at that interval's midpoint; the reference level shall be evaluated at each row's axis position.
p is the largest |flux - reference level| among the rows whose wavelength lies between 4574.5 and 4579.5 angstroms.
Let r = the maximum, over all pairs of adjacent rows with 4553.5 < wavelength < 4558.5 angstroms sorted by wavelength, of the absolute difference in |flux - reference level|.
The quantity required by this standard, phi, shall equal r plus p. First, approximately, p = 2.1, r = 1.59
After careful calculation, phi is 3.67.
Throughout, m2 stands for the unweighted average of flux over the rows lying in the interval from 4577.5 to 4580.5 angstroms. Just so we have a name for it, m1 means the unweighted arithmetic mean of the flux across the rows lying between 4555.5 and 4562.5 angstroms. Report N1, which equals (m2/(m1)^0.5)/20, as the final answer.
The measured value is 0.150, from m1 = 8.6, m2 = 8.8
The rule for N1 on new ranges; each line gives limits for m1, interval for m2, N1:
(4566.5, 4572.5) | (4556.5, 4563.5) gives 0.149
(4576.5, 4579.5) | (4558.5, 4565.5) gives 0.166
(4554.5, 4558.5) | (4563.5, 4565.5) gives 0.189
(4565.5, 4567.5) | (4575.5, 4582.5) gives 0.141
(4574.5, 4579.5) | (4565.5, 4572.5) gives 0.153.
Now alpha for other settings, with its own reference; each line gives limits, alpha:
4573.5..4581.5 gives 4578.0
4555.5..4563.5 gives 4559.0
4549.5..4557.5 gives 4553.0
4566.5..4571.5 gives 4571.0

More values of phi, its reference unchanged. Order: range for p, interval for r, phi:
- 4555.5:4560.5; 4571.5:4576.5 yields 2.32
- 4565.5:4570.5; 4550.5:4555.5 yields 5.04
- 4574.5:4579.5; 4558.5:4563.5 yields 3.79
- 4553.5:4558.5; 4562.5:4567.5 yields 5.06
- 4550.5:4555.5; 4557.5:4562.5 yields 3.52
